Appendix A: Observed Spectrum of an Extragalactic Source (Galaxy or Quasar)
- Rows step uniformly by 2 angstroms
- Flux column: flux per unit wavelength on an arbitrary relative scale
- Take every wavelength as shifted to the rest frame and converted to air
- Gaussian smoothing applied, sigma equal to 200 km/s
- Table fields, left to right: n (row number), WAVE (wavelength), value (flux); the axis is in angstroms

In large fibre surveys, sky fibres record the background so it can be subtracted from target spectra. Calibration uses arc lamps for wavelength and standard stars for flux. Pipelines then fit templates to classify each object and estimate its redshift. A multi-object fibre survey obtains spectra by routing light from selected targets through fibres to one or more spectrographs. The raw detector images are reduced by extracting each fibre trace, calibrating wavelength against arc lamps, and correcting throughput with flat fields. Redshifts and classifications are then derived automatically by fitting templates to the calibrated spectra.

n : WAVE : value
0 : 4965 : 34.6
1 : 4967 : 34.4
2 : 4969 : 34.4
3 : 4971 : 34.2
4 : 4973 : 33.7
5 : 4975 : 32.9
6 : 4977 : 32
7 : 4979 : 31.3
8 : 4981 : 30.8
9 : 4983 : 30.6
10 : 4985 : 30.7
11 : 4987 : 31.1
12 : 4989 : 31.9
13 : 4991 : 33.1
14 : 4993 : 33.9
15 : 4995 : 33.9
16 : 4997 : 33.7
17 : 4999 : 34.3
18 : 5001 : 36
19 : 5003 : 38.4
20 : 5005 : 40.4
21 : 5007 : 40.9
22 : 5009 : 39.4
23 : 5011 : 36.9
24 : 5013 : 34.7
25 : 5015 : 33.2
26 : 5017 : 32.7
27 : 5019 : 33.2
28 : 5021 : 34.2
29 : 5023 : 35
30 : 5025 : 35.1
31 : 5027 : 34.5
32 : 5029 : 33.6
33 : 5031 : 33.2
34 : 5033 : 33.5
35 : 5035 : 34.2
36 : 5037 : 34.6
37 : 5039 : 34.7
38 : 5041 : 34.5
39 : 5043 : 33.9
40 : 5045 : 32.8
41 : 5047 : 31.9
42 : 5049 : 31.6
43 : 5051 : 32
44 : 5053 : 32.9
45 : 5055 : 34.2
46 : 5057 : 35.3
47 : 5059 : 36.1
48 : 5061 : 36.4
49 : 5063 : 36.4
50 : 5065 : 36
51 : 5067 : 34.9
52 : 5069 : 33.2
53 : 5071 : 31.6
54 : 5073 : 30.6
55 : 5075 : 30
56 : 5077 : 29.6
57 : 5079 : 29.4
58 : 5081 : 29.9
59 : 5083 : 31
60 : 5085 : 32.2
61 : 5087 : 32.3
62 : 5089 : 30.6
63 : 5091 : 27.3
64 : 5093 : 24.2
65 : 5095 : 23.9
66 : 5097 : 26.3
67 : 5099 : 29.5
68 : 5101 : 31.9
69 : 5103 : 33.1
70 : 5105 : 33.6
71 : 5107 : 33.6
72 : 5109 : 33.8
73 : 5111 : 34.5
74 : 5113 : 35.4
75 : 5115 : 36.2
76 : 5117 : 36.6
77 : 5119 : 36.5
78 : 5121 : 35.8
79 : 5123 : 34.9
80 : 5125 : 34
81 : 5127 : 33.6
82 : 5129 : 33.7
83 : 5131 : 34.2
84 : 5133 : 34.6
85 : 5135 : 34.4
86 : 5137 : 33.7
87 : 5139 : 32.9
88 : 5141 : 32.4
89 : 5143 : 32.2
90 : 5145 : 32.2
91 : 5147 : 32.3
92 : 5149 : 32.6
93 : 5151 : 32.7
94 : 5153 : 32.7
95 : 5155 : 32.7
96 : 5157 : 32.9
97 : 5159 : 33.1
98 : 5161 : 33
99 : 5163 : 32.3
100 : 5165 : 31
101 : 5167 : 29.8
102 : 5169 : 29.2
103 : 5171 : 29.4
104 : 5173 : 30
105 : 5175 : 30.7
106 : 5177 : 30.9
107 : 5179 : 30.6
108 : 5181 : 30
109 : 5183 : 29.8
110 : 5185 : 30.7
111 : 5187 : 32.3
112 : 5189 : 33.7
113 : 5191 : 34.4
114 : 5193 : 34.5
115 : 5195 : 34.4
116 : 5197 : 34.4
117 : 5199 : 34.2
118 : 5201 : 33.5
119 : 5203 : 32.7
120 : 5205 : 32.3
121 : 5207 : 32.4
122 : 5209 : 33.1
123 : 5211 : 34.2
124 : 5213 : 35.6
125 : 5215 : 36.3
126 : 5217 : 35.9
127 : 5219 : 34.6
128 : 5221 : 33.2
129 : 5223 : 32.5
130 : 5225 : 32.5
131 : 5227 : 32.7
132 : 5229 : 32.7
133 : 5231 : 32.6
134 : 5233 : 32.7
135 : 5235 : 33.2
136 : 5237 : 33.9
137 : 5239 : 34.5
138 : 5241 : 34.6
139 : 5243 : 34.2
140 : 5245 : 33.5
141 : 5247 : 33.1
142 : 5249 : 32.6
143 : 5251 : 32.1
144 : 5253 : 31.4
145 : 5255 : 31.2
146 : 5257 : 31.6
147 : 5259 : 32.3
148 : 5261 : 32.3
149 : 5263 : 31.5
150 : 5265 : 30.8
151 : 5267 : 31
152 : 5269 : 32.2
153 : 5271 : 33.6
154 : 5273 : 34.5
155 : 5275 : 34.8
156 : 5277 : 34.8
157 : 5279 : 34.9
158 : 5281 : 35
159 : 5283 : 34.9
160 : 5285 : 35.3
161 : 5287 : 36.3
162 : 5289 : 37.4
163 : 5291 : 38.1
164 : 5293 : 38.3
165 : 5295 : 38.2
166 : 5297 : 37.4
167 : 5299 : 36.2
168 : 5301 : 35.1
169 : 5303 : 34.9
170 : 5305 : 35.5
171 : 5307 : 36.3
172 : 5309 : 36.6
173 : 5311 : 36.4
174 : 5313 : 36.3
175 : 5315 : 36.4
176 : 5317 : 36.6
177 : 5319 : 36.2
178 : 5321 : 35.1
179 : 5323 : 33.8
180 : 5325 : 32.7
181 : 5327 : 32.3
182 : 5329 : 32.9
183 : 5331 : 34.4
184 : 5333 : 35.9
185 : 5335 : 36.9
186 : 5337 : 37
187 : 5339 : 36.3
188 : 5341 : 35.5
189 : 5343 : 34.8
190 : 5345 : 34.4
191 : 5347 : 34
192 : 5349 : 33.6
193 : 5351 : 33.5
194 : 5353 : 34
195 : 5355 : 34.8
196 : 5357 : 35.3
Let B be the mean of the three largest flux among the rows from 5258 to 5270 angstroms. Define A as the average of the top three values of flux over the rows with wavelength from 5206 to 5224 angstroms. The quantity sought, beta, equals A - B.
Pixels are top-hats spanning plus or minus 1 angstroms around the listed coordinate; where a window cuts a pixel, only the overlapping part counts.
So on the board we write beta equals 3.7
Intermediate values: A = 35.9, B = 32.3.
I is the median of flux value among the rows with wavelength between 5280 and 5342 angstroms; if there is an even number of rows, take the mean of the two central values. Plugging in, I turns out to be 36.2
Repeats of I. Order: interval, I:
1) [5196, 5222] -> 34.2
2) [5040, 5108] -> 32.1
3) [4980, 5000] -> 32.5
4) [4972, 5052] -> 33.7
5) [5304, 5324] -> 36.3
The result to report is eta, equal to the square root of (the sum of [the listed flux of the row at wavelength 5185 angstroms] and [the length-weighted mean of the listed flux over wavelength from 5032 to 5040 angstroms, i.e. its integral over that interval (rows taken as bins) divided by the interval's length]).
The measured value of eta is 8.06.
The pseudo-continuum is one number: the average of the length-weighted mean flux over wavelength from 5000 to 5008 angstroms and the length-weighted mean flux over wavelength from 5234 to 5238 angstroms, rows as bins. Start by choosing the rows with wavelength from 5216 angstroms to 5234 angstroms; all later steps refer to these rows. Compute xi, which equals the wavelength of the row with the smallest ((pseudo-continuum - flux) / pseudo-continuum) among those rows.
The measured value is 5217 angstroms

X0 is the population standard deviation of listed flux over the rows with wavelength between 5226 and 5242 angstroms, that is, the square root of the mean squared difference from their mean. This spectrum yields 0.8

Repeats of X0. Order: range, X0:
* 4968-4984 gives 1.4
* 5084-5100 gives 3.1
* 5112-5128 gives 1.1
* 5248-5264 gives 0.5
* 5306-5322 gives 0.4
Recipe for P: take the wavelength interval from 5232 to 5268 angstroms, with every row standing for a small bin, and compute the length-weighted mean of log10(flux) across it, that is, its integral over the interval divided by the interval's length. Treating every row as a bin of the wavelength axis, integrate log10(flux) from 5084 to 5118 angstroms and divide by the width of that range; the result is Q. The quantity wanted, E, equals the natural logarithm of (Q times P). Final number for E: 0.816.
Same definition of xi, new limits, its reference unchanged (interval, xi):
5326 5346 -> 5337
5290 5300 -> 5293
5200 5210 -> 5201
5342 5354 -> 5343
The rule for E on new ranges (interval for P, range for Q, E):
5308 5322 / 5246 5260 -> 0.853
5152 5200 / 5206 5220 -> 0.839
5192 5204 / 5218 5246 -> 0.847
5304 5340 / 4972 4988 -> 0.843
